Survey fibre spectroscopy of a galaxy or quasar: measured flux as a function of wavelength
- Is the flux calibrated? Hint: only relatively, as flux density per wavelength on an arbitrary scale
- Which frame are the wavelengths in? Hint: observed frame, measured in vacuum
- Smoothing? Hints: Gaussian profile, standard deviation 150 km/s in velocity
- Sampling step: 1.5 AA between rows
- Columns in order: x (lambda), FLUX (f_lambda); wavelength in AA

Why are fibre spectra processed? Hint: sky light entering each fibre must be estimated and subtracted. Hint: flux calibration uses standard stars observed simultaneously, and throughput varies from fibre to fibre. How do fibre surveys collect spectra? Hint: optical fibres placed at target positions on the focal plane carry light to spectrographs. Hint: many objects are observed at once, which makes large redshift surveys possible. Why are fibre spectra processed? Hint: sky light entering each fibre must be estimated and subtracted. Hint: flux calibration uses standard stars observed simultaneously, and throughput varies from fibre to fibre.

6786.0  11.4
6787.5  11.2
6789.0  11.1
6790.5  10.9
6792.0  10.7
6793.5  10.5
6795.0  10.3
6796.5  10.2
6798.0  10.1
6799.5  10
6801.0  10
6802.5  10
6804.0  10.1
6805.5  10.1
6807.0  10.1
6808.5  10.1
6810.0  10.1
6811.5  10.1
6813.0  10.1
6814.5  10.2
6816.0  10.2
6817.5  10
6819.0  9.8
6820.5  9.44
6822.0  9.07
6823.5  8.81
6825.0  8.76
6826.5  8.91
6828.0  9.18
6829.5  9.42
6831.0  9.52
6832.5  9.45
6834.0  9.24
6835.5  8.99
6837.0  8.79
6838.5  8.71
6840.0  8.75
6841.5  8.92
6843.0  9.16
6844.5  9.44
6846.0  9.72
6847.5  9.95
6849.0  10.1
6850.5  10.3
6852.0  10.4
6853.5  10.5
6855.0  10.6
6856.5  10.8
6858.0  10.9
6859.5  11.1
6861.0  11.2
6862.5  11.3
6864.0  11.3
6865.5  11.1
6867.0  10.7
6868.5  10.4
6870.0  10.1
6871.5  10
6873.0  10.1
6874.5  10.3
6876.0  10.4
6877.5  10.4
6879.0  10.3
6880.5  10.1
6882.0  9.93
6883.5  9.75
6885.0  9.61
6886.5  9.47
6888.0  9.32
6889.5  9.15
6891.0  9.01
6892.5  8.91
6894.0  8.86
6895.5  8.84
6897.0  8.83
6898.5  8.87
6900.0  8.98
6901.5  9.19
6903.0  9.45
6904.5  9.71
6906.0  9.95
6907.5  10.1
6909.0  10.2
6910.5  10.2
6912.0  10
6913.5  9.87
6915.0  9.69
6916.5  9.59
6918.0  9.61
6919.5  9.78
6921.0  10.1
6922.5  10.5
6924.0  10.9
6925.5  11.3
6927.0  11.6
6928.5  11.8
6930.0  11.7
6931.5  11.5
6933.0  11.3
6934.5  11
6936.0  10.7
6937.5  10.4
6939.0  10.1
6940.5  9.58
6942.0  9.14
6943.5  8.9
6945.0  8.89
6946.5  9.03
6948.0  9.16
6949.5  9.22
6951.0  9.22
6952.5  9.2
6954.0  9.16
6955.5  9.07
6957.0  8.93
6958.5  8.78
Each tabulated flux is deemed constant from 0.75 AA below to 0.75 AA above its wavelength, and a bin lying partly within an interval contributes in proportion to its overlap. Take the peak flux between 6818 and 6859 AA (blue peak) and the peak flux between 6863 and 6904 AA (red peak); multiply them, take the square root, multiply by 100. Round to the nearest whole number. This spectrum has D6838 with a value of 1110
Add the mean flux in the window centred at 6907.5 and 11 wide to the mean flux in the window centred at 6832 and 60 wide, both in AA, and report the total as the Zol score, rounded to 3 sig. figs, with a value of 19.7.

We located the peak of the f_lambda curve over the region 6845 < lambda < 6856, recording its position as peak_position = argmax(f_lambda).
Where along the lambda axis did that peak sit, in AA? 6855.0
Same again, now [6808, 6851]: 6850.5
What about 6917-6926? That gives 6925.5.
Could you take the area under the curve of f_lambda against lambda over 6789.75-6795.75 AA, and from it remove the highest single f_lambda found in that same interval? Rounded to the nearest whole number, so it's 53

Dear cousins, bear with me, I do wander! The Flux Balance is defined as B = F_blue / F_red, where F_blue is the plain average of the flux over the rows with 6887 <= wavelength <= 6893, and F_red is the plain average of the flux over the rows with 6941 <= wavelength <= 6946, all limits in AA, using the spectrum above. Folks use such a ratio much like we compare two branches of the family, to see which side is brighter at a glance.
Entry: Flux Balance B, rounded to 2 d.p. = 1.01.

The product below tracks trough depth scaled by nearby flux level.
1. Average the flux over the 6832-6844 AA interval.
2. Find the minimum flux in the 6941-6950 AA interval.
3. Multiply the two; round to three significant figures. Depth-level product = 80.0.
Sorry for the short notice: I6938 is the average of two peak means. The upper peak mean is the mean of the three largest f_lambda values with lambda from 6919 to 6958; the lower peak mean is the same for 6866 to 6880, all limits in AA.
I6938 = 11.1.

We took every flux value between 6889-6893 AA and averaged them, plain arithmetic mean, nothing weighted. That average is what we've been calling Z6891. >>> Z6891 9.0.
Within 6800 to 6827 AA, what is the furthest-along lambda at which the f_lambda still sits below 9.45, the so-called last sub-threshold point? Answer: 6826.5 AA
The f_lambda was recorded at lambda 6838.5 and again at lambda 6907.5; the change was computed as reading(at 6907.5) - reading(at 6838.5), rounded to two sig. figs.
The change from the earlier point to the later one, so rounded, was 1.4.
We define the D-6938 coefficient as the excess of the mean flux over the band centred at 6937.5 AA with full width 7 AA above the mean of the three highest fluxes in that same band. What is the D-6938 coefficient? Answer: -0.34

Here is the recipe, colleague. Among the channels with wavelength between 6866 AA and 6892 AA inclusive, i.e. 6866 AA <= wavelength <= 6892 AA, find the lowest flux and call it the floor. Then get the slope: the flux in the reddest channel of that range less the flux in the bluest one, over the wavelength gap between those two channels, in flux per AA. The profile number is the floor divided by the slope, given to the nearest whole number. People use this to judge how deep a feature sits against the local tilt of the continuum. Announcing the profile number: -128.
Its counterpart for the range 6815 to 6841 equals -144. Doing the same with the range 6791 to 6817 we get -480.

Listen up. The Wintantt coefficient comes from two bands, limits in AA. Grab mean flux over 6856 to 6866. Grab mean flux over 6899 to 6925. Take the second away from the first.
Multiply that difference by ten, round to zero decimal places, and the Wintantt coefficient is 12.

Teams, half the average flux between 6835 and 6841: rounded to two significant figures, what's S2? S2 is 4.4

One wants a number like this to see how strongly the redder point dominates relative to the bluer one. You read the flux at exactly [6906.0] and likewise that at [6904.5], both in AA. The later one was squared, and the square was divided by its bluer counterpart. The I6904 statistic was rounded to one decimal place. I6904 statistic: 10.2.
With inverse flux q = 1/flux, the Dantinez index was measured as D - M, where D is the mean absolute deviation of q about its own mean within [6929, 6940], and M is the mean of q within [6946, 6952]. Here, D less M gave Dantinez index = -0.105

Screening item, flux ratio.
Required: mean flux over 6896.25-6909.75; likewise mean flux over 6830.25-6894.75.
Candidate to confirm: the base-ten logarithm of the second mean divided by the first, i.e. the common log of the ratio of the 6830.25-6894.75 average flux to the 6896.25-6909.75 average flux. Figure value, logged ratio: 0.020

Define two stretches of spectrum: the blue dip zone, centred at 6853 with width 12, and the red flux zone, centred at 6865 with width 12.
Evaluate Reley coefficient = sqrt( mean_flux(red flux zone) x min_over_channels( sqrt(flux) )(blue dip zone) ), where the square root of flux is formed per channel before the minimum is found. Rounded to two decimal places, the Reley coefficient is 5.86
